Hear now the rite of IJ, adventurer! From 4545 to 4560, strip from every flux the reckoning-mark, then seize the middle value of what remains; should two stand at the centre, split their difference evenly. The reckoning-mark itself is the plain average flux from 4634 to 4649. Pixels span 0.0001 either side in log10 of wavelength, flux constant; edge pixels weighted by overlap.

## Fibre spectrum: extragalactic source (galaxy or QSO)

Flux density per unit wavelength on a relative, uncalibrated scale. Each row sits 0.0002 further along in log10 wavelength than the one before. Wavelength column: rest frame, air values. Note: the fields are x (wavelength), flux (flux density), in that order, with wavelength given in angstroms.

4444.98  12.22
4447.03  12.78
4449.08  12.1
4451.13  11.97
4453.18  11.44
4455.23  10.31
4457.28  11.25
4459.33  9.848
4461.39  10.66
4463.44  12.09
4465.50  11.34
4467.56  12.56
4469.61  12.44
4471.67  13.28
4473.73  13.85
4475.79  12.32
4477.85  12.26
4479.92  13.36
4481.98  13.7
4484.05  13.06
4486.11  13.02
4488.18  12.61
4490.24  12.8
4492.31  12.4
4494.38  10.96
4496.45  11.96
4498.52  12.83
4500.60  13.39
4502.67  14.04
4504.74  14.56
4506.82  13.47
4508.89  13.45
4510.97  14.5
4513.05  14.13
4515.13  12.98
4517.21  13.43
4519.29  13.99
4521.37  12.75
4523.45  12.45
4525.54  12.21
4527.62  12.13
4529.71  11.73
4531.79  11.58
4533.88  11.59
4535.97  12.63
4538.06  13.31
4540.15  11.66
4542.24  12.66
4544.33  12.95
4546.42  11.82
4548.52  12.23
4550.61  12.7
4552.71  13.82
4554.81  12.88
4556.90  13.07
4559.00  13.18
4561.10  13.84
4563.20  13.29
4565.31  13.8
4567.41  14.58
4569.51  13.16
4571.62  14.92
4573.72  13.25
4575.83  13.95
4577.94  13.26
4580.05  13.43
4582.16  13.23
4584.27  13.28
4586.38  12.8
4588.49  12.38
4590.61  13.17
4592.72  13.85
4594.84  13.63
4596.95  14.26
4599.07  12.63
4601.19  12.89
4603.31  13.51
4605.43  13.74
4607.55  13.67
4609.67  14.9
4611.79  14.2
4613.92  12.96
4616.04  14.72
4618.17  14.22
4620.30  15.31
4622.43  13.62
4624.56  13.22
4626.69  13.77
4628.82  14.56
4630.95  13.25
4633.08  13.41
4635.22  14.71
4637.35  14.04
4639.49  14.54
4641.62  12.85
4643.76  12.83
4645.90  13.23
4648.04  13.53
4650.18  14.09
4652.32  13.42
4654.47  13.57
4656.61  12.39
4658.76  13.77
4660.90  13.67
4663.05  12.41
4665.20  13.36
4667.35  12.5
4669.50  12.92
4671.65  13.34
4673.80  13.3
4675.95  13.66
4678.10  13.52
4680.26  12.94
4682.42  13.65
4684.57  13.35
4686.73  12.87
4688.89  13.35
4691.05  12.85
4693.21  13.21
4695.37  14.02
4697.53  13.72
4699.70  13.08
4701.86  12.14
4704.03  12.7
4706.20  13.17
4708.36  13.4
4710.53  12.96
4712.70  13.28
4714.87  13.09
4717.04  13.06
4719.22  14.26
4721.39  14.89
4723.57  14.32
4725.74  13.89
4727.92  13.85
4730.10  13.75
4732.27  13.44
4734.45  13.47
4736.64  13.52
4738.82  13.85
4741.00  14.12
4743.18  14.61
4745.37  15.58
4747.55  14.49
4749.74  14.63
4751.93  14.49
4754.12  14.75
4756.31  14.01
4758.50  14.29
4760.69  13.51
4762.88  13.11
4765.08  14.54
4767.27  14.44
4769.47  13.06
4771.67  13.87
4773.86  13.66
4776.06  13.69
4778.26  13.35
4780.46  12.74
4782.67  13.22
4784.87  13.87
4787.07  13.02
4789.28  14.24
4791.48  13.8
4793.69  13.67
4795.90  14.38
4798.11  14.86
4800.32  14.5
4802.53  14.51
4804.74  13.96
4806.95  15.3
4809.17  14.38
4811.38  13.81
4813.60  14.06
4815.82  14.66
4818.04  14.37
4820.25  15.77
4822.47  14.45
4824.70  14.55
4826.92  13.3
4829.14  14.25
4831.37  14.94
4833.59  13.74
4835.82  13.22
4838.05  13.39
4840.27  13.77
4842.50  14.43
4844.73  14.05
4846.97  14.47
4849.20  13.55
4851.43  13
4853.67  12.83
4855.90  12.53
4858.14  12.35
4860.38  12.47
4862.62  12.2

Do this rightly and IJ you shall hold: -0.8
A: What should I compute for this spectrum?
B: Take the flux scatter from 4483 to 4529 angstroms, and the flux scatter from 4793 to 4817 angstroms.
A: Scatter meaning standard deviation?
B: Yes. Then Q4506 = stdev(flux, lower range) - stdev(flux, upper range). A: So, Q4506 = 0.40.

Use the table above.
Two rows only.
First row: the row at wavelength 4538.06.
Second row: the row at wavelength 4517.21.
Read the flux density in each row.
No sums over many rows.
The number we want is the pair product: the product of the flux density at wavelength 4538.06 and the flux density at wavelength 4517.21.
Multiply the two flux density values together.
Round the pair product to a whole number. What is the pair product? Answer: 179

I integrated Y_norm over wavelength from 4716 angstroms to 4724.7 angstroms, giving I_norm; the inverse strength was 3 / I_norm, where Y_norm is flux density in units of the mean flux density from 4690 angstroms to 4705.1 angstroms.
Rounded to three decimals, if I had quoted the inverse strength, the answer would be 0.320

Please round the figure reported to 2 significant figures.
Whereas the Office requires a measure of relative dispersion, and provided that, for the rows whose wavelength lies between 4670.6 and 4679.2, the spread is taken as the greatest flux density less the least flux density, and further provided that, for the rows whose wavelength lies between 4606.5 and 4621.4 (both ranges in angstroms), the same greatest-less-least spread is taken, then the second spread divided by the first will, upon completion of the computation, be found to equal 6.5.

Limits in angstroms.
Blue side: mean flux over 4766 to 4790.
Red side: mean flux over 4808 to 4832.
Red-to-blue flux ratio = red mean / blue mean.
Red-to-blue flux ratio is 1.06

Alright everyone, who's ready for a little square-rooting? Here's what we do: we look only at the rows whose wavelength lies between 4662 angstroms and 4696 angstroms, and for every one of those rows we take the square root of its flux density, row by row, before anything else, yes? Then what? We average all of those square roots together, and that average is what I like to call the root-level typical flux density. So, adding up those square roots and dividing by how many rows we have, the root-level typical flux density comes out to 3.63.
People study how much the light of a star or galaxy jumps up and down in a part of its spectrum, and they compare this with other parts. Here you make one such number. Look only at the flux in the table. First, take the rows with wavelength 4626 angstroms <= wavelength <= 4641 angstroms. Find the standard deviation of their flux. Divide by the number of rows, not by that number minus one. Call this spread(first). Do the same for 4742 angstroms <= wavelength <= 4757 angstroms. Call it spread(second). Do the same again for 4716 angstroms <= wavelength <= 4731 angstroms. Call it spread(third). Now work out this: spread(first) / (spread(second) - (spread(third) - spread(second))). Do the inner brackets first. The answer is 1.6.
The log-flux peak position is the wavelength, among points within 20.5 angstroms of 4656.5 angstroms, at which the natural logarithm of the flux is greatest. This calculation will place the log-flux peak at 4639.49 angstroms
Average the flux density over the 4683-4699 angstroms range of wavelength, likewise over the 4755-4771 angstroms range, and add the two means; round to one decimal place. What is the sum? 27.2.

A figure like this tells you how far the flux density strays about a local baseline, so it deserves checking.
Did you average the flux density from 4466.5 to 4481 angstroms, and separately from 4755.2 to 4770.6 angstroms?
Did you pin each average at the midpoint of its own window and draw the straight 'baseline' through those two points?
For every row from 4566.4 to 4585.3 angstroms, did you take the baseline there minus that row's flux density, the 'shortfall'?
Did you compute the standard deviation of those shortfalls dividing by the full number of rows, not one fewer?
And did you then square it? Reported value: 0.40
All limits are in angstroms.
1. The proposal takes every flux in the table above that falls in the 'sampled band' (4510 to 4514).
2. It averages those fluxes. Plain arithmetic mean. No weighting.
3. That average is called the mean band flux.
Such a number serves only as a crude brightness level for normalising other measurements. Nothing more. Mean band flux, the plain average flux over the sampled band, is 14.3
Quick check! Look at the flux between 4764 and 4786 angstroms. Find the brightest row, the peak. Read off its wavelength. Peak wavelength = 4765.08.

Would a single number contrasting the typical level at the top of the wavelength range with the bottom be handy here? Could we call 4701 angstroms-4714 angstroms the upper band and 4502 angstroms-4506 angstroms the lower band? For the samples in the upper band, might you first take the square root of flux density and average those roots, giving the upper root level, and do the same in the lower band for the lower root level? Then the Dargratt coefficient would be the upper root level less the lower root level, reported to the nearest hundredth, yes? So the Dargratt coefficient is -0.18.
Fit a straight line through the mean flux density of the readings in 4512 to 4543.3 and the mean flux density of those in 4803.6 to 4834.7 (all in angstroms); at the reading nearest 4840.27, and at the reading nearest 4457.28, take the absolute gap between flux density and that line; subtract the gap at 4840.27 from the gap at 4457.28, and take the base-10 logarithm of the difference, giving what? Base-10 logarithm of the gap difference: -0.7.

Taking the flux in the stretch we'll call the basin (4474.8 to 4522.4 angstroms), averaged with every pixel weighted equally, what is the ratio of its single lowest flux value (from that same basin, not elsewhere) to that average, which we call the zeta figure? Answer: 0.83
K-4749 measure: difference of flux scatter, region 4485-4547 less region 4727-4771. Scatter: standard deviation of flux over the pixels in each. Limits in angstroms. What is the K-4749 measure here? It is 0.28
